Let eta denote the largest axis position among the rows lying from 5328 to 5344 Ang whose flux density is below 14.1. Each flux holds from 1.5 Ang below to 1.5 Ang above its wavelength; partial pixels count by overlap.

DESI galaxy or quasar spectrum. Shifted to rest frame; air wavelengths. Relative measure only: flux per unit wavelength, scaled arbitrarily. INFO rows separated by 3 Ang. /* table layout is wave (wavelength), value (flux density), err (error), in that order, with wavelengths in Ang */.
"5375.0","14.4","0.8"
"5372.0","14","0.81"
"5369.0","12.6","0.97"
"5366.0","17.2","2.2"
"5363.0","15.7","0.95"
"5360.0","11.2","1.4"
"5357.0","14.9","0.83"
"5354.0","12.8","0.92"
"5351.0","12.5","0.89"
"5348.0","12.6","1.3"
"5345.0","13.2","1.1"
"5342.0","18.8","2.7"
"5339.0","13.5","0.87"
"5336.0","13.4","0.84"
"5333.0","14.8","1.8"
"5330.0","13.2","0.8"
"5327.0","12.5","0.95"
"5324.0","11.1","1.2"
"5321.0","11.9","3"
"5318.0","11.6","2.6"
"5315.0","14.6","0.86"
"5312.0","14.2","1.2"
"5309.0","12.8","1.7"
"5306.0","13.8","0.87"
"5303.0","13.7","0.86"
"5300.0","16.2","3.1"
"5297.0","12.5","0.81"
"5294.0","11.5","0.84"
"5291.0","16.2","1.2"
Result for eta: 5339.0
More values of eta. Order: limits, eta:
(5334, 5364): 5360.0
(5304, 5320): 5318.0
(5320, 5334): 5330.0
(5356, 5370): 5369.0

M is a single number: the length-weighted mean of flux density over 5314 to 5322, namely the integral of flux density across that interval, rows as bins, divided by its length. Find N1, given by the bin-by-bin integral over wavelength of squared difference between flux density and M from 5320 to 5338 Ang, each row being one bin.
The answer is 26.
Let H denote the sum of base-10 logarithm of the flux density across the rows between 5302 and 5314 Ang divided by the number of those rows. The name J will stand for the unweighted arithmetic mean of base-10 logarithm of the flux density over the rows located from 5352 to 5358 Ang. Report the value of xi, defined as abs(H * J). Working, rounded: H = 1.13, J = 1.14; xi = 1.29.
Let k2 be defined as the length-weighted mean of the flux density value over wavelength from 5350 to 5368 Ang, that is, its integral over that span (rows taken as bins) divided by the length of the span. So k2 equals 14.1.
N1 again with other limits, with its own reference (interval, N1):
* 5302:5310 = 7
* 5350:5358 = 13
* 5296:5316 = 63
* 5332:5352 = 131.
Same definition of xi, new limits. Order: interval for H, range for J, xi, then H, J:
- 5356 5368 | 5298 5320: 1.33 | 1.16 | 1.14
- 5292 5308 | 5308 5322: 1.26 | 1.13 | 1.11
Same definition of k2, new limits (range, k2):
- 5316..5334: 12.5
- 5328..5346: 14.5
